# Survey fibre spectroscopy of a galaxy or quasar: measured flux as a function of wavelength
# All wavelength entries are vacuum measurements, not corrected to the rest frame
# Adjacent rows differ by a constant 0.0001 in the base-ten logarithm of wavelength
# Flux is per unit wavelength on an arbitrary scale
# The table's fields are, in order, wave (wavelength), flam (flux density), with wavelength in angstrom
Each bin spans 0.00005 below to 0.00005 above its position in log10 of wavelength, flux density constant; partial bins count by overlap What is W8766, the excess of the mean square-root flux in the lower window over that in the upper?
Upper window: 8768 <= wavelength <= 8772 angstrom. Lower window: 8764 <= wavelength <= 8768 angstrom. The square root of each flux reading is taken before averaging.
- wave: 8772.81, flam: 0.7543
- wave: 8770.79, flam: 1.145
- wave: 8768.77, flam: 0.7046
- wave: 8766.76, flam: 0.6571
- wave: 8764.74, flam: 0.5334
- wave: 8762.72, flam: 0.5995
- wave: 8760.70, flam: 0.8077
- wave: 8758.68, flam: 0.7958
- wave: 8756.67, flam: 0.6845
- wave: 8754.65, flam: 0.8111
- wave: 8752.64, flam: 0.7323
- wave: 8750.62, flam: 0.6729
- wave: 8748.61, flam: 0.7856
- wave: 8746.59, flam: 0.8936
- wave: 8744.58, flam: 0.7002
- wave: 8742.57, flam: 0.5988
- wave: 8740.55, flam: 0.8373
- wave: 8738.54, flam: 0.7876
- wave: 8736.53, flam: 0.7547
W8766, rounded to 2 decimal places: -0.18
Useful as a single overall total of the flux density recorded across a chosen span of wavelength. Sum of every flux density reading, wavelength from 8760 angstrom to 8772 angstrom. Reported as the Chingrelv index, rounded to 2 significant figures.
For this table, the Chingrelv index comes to 4.4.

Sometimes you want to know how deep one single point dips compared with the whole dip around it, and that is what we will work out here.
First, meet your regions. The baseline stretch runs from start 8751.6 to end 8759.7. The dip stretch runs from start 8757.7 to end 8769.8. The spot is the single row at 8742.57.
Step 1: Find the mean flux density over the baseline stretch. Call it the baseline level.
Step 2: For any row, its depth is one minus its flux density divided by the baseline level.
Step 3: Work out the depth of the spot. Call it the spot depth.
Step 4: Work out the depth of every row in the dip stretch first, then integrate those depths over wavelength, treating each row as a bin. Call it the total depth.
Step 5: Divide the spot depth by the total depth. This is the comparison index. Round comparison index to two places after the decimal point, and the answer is 0.18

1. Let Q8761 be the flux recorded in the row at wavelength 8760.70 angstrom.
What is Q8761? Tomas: 0.8077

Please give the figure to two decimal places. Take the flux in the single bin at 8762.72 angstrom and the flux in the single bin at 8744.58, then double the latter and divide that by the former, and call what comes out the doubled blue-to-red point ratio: 2.34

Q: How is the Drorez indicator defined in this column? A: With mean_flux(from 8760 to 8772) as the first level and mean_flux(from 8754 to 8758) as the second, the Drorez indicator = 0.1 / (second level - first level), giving 15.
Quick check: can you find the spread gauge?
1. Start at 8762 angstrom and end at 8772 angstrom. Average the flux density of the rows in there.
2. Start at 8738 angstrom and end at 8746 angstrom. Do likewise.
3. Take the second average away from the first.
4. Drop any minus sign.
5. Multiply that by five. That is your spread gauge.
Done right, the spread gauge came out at 0.02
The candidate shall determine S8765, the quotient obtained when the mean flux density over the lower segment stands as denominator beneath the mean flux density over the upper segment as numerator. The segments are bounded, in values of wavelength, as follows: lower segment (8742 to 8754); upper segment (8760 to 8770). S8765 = 0.90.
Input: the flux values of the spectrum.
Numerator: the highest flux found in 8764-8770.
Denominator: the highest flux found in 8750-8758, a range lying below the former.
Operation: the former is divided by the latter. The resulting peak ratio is 0.87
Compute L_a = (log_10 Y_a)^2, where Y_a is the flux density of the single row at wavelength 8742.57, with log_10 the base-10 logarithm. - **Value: 0.05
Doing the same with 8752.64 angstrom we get 0.02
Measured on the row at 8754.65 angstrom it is 0.01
